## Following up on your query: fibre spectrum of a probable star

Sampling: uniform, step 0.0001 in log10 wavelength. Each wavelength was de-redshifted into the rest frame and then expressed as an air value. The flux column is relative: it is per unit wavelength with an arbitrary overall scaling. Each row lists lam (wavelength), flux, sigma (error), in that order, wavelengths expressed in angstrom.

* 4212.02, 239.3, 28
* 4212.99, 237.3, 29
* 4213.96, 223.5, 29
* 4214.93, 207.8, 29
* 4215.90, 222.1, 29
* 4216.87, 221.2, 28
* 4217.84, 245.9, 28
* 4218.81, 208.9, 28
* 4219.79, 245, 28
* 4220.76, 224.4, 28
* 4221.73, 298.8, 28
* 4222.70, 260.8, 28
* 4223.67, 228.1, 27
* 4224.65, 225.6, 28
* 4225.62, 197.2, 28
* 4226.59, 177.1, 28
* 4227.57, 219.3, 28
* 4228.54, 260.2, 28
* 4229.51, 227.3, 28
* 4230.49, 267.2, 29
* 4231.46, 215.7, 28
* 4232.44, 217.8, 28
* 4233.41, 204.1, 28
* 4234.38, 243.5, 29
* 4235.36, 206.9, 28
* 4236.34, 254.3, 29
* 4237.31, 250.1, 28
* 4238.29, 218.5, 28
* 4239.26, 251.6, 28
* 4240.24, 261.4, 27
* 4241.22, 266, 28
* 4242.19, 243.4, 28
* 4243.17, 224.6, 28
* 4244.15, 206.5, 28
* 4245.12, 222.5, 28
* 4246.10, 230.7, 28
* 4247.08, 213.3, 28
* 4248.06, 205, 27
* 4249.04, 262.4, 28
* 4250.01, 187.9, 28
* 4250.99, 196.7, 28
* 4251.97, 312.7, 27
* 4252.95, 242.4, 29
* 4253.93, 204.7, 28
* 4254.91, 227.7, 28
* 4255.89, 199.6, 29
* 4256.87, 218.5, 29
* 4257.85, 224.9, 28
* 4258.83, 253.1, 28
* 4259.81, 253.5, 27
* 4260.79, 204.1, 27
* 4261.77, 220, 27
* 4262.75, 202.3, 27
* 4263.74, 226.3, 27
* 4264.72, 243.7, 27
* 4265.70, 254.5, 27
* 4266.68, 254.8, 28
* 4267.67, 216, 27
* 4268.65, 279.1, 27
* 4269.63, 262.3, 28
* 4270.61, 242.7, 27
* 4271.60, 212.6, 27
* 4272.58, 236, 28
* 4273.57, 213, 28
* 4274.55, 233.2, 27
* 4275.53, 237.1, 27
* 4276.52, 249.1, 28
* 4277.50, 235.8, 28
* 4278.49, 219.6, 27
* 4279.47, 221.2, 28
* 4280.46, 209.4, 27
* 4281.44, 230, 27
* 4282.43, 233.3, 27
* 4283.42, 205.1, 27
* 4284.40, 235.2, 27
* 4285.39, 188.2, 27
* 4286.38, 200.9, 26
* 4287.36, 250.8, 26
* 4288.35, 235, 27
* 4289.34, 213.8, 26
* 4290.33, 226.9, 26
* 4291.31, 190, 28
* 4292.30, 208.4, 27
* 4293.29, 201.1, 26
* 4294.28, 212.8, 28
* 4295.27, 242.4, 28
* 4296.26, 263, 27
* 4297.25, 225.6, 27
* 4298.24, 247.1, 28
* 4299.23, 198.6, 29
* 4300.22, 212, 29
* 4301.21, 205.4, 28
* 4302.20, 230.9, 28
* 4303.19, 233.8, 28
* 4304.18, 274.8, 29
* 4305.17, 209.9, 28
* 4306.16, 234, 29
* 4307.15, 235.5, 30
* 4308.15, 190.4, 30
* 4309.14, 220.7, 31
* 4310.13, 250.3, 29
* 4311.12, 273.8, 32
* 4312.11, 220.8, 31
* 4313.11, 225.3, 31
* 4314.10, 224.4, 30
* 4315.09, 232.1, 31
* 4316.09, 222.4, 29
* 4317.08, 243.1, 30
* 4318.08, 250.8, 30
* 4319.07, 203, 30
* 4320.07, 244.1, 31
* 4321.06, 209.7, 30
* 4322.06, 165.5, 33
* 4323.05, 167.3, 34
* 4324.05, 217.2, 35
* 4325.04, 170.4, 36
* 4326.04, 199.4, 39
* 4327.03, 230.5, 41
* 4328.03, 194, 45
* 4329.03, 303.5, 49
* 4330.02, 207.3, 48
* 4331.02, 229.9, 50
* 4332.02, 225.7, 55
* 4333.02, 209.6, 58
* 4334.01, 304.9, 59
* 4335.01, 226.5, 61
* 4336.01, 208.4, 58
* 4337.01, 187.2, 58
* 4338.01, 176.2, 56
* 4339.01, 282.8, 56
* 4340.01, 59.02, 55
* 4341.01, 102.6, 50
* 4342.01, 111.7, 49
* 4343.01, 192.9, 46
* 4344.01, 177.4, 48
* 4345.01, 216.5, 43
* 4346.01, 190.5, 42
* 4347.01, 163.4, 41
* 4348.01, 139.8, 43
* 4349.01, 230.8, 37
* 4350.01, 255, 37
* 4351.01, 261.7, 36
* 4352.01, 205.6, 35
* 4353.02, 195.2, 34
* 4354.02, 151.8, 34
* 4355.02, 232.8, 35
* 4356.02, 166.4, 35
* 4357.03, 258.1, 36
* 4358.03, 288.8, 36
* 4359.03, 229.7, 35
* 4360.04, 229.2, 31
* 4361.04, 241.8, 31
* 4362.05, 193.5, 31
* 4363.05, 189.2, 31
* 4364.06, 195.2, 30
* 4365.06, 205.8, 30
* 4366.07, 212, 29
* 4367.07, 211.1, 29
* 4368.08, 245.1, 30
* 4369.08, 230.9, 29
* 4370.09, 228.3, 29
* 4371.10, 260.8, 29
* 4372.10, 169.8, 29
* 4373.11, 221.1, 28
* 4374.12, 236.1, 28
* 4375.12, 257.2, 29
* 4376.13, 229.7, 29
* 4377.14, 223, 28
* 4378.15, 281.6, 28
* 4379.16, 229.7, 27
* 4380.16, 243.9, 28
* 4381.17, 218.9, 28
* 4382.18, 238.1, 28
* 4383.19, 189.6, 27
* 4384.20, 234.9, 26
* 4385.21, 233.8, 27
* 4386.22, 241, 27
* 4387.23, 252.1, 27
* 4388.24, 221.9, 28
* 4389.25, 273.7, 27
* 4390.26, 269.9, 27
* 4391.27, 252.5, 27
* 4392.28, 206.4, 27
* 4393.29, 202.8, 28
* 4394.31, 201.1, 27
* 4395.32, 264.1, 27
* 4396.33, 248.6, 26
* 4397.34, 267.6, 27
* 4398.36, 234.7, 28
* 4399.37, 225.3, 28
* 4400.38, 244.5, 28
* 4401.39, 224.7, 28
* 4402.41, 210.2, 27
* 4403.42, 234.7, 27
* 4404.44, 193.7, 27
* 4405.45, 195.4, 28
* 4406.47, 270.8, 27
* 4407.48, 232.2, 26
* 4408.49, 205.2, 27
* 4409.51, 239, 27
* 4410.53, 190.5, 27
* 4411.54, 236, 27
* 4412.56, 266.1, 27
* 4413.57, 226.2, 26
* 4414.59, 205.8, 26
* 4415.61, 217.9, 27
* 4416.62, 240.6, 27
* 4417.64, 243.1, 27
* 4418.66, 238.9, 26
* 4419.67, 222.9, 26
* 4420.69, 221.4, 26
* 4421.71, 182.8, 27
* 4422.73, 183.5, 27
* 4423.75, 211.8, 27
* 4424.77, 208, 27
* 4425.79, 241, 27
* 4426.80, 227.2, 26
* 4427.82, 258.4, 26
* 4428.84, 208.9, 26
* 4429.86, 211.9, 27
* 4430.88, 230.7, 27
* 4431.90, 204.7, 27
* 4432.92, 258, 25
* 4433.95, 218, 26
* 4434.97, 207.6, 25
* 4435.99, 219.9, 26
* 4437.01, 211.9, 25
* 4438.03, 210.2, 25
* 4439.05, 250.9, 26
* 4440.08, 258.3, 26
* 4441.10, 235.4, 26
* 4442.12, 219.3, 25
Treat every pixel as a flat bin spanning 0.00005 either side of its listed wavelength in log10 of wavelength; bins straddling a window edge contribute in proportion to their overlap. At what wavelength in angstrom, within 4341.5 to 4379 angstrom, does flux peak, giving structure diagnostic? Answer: 4358.03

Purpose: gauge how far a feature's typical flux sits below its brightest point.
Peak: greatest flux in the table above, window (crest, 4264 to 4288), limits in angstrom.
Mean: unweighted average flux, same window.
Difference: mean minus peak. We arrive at -47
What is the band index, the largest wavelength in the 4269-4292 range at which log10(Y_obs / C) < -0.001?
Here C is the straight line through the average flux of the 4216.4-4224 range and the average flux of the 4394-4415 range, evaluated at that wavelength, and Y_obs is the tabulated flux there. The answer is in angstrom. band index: 4291.31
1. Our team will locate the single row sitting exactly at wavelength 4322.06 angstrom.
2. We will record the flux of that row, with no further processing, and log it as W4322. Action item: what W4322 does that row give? 165.5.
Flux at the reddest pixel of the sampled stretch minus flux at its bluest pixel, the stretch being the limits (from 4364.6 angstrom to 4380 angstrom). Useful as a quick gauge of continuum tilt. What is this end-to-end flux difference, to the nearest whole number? 24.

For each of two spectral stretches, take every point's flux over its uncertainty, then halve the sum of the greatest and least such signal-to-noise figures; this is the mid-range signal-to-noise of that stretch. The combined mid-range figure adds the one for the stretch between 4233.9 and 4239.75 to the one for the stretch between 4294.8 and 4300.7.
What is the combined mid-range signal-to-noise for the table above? 16.5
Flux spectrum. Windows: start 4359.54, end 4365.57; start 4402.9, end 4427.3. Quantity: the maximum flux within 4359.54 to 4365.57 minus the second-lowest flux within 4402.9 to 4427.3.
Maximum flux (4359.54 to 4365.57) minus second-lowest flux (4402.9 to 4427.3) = 58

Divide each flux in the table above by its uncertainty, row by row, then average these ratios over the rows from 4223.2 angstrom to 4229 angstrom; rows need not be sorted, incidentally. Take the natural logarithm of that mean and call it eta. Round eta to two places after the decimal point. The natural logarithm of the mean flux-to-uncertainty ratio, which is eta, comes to 2.06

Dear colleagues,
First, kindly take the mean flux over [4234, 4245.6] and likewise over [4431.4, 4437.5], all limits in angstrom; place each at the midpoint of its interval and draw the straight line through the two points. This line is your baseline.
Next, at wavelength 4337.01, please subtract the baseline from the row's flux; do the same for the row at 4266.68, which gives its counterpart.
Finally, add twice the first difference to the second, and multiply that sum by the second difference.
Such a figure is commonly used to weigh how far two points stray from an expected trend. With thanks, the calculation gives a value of -1251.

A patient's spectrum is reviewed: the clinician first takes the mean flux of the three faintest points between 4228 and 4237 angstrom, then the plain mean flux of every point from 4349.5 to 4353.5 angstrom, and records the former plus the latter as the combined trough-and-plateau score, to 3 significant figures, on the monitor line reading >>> 438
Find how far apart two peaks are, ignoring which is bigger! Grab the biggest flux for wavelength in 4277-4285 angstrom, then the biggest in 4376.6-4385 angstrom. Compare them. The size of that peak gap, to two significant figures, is 46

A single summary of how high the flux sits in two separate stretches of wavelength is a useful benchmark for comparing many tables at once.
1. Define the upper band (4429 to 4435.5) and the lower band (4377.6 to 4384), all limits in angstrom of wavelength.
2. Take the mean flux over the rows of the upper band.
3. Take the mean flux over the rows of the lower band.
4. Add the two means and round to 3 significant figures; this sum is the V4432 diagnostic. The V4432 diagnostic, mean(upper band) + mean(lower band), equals 455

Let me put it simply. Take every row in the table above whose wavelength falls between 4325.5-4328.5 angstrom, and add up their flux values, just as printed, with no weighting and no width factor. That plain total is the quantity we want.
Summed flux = 624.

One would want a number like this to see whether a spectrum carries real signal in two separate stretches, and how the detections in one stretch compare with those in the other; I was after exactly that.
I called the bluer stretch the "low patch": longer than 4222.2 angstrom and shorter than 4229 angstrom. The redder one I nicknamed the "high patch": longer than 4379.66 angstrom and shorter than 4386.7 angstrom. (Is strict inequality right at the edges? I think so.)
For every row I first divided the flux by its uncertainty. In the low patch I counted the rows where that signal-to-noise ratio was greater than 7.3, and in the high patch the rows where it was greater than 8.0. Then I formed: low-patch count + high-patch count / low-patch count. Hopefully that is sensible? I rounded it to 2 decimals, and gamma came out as 6.00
